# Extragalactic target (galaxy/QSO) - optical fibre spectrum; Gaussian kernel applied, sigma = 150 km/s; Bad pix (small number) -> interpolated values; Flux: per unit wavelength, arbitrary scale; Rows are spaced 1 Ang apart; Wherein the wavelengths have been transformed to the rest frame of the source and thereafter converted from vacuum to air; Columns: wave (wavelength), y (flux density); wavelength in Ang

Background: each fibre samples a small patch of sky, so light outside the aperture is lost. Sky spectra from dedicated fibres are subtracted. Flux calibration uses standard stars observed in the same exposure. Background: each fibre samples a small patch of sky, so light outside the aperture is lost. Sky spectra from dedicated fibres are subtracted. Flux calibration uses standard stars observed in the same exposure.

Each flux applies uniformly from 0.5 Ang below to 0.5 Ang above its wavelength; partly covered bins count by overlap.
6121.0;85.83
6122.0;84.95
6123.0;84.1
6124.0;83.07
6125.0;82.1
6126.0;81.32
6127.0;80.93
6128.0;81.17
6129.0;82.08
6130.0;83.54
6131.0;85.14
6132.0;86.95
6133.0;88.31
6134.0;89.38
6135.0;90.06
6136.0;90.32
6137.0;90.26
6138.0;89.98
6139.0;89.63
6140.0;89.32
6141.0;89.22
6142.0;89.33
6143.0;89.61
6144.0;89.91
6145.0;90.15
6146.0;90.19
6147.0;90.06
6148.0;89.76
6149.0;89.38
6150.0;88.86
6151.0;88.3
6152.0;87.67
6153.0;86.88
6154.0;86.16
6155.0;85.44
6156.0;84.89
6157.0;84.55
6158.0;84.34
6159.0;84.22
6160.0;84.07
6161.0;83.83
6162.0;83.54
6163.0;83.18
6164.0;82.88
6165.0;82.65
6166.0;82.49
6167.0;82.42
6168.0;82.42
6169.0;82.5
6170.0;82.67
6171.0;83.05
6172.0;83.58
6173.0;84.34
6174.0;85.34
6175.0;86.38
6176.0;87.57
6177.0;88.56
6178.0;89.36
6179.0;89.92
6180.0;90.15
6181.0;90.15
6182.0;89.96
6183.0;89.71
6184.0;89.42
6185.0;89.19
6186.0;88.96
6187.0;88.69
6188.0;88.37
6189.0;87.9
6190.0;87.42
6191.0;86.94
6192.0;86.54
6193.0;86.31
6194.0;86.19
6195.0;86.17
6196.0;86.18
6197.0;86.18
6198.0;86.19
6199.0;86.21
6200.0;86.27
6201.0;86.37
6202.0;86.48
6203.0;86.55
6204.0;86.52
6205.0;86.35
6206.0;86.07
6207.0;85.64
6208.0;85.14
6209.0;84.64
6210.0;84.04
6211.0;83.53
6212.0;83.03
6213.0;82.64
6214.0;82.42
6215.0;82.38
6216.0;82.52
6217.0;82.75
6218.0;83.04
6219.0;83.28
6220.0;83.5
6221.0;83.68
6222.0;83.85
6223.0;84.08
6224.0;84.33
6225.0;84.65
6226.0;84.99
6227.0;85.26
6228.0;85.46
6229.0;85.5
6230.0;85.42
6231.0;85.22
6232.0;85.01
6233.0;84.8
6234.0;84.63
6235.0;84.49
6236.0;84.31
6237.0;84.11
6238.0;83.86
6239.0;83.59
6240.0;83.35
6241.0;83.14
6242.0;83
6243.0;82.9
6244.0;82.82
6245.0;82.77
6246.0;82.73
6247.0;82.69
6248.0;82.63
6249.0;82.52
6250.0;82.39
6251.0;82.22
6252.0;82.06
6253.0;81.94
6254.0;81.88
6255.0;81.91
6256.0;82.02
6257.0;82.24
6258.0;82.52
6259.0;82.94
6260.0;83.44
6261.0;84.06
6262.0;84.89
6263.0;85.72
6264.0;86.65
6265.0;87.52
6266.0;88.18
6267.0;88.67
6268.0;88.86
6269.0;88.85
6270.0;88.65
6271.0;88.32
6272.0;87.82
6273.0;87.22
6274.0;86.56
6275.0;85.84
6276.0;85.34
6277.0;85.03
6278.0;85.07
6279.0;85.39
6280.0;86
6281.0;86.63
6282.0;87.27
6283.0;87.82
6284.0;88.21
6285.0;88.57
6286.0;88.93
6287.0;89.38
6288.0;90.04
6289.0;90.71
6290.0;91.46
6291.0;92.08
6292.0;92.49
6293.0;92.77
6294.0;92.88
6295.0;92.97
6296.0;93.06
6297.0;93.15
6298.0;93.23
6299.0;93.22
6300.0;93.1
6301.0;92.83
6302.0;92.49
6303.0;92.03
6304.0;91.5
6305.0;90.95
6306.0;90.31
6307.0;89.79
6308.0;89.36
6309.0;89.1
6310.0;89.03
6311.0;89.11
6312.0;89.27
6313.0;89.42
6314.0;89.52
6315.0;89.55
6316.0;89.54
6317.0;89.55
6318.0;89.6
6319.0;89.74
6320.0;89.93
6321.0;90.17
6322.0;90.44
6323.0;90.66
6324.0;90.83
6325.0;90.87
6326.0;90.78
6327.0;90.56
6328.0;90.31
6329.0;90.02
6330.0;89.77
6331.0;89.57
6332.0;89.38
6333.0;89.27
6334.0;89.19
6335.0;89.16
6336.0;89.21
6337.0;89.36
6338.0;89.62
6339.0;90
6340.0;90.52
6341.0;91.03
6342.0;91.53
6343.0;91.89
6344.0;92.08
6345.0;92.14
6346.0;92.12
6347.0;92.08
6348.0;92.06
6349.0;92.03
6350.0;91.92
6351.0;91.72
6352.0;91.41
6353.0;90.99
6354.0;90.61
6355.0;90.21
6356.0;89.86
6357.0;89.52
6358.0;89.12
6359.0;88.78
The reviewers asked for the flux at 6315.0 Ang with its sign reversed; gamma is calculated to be -90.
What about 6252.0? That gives -82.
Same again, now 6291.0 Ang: -92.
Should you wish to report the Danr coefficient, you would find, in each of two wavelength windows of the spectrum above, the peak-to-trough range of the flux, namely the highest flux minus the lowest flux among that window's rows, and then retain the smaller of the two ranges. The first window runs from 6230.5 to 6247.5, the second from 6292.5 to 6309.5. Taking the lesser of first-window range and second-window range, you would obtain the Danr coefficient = 2.5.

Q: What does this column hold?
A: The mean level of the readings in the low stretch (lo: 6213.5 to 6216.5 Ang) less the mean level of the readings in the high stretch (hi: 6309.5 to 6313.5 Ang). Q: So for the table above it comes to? -7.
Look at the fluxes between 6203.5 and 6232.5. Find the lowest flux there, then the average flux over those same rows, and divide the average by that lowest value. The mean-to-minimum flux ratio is 1.02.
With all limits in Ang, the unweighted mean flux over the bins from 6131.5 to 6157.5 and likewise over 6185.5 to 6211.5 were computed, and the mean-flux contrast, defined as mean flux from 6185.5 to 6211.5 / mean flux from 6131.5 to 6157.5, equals 0.97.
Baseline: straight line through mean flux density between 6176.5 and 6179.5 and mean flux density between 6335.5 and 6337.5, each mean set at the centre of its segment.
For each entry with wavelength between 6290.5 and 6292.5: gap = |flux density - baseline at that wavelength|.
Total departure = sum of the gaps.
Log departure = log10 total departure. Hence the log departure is 0.8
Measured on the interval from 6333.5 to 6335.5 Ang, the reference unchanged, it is -0.7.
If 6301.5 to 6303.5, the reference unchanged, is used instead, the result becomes 0.8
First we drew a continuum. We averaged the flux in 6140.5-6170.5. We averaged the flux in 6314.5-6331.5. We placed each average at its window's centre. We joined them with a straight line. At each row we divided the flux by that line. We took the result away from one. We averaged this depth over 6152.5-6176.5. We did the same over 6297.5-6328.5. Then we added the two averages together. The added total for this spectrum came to 0.017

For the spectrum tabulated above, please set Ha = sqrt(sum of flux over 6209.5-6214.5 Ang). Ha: 20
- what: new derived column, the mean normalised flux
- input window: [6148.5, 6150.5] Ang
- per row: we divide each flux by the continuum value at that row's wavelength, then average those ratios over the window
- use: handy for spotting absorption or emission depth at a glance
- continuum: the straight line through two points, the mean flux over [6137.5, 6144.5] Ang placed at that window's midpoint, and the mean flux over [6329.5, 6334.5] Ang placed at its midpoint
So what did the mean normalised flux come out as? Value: 1.00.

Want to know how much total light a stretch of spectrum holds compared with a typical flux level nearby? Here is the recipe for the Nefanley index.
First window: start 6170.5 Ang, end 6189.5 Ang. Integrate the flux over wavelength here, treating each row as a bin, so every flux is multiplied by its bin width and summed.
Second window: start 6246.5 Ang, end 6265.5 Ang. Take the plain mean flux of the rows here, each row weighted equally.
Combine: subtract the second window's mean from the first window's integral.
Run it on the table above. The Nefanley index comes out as 1587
